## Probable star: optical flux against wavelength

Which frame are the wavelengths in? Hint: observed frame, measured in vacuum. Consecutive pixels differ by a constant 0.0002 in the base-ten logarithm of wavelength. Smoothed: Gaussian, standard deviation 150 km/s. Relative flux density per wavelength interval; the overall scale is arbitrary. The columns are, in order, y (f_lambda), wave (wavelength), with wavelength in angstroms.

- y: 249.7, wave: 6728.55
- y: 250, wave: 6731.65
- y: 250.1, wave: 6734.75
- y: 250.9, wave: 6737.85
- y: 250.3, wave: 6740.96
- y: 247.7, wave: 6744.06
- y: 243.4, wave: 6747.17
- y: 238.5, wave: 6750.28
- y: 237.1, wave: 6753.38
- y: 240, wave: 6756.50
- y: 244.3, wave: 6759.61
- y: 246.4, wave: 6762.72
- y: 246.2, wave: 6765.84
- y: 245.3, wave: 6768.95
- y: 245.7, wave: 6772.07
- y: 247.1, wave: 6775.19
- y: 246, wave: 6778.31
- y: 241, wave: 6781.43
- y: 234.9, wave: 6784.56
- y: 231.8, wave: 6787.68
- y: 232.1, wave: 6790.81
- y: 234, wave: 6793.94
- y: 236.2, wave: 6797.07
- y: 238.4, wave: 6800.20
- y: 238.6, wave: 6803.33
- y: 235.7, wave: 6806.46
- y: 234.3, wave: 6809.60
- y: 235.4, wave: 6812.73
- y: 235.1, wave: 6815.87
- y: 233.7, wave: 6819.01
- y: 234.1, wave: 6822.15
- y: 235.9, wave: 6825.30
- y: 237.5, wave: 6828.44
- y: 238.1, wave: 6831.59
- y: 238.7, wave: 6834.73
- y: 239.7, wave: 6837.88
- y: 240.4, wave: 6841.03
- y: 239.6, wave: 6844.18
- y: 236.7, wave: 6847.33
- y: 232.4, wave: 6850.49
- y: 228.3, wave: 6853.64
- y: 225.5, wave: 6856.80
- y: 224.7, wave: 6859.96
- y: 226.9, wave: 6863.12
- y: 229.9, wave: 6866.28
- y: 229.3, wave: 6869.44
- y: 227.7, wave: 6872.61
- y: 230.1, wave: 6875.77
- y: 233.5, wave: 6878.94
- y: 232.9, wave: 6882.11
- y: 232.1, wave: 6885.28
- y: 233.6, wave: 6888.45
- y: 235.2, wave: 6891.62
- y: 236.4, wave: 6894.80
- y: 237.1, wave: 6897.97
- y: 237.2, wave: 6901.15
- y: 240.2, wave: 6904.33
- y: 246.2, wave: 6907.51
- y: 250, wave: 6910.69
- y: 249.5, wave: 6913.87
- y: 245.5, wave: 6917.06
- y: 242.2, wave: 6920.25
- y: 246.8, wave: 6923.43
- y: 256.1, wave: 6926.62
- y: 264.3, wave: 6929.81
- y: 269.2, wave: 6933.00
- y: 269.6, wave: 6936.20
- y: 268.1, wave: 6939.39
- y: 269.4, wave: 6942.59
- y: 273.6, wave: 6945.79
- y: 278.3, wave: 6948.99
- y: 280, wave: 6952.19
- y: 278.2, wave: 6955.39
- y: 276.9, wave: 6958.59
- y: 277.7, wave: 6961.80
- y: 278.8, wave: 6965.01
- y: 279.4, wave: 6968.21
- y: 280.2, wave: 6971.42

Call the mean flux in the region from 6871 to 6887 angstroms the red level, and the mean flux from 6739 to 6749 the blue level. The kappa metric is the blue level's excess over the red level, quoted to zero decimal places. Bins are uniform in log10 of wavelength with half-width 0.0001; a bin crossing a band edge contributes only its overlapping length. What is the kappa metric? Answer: 16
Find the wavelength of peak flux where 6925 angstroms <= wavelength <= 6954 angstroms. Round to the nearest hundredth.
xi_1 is 6952.19 angstroms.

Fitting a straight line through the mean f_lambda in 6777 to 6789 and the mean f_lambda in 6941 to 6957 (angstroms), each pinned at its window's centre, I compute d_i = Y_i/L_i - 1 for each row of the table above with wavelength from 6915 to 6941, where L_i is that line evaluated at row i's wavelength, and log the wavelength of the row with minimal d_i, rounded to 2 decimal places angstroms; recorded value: 6920.25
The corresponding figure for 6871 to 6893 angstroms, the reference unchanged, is 6872.61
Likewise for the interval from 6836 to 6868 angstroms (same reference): 6859.96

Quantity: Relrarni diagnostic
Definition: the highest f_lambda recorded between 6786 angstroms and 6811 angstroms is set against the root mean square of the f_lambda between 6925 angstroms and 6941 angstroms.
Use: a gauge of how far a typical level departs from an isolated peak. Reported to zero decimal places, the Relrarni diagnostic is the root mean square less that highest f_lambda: 27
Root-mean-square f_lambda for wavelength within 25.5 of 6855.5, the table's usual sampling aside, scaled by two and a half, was 582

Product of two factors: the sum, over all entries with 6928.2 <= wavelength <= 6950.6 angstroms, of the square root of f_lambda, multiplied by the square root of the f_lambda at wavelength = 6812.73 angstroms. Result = 1766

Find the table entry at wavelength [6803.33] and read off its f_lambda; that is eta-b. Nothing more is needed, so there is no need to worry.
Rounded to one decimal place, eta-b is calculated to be 238.6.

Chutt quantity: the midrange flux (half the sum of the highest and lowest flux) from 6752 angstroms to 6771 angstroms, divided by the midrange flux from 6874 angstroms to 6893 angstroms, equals 1.04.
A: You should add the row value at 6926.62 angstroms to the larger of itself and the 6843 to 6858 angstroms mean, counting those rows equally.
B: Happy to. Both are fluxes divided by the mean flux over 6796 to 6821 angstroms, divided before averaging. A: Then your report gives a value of 2.17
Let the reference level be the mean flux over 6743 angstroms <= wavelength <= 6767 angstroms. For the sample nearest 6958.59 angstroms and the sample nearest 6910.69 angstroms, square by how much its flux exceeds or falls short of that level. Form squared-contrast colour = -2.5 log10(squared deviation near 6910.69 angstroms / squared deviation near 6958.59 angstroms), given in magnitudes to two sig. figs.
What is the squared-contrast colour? 3.4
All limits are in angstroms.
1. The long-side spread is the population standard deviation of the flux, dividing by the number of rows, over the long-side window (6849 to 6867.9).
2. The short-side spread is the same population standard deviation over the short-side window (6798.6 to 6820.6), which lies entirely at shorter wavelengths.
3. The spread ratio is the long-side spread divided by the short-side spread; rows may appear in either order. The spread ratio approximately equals 1.5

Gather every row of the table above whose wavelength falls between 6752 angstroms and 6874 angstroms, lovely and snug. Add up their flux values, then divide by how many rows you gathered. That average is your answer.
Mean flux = 237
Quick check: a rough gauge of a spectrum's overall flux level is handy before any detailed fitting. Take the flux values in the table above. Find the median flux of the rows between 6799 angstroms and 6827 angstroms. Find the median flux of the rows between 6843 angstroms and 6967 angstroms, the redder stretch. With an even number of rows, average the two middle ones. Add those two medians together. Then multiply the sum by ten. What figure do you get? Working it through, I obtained 4756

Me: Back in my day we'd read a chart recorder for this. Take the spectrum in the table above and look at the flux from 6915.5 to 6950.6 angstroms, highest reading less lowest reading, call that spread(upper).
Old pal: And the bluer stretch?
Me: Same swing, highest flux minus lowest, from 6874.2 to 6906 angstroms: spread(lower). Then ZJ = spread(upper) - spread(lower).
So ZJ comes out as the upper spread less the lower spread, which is 26.0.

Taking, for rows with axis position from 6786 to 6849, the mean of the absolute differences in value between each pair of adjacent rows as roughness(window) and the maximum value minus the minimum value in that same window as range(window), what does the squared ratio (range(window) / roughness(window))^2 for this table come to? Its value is 45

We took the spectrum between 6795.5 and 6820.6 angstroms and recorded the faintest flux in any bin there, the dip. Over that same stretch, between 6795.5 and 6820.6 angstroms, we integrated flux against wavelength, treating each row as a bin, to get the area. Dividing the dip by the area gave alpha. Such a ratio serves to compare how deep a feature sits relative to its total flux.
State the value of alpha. 0.039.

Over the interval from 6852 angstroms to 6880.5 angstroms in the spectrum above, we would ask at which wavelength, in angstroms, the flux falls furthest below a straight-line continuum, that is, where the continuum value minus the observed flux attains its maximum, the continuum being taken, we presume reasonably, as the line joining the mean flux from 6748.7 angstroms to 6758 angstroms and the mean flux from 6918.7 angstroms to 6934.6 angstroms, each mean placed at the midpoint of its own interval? 6859.96 angstroms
